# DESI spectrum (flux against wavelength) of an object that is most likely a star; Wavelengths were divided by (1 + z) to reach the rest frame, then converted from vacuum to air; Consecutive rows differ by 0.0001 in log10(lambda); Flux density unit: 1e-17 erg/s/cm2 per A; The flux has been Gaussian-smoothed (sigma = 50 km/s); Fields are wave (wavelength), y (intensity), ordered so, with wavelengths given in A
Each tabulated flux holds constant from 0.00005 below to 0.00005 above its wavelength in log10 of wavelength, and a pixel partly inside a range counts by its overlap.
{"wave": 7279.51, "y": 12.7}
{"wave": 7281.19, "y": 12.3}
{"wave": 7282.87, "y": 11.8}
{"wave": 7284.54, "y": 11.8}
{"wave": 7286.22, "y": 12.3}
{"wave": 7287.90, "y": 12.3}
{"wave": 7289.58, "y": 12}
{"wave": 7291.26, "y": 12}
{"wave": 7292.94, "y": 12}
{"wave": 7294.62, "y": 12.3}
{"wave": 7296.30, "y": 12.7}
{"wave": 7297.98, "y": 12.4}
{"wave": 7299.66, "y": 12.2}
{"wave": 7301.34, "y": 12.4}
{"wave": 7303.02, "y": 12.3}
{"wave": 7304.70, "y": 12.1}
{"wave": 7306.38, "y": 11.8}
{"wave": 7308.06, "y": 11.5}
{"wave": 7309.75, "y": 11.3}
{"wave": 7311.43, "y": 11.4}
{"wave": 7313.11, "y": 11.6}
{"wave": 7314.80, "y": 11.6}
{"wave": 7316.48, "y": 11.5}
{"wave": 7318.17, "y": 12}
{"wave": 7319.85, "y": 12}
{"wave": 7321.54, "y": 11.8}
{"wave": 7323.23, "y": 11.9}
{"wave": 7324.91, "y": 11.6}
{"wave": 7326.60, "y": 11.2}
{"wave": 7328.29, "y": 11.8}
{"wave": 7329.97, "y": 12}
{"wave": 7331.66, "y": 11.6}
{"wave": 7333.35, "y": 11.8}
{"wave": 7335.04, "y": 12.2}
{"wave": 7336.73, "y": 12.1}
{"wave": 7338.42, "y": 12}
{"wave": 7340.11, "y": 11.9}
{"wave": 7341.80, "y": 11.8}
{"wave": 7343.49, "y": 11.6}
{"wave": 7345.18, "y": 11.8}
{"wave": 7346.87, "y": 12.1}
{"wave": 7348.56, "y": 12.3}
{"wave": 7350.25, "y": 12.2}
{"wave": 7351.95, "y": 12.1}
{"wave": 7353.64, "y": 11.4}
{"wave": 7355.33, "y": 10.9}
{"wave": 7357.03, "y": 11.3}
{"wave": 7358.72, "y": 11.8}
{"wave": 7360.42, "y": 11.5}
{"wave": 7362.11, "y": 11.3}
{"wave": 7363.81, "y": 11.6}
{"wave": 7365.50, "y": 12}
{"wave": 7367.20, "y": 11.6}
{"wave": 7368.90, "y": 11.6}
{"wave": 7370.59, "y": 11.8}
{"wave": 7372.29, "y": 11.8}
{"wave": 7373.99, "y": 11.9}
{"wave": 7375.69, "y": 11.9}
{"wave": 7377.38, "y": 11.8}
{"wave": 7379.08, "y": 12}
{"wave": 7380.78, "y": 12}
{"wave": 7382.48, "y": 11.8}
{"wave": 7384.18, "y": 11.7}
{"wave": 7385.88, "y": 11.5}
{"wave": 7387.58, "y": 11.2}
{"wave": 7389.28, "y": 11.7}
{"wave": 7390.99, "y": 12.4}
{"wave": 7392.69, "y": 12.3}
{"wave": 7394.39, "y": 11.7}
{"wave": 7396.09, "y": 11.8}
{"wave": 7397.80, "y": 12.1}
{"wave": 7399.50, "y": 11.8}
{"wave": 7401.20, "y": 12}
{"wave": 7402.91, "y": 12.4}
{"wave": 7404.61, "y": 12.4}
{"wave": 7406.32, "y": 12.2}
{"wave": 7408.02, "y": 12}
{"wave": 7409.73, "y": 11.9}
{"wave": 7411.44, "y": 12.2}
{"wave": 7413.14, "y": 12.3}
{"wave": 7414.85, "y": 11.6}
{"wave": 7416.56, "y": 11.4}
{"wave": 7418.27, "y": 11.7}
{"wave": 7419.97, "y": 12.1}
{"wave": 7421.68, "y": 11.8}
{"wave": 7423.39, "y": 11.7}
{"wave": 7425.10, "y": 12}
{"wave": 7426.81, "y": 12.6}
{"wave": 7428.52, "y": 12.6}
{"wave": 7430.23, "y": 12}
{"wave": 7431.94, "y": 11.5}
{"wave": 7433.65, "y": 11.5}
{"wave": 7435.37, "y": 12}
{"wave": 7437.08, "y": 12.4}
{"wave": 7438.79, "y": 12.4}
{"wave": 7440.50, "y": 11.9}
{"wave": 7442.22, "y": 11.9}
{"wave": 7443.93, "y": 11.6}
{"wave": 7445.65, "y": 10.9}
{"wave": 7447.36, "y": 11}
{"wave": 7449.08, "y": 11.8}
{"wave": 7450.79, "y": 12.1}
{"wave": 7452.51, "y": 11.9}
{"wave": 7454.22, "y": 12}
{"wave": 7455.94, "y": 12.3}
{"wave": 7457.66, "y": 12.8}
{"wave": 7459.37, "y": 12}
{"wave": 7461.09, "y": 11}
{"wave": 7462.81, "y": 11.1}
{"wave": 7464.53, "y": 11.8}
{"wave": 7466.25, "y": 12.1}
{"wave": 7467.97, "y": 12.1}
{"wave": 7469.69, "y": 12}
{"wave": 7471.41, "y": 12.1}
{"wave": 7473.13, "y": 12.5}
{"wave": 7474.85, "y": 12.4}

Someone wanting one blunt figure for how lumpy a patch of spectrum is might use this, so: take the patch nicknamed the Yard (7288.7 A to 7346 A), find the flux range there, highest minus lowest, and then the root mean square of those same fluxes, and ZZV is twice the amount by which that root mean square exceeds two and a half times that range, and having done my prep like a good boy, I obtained 16.3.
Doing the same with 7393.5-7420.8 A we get 19.0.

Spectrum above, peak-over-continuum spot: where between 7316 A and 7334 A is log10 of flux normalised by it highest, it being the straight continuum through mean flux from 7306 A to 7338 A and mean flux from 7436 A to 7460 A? 7318.17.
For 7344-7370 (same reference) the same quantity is 7348.56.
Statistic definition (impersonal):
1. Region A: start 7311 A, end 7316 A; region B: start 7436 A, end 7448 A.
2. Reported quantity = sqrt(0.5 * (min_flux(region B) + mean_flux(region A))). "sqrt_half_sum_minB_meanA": 3.35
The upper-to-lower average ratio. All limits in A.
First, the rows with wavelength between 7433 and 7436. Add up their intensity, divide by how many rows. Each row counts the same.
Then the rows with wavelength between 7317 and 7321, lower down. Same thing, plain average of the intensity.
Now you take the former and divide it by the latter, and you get 0.98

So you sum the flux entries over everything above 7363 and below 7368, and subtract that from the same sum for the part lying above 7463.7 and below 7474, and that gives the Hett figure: 37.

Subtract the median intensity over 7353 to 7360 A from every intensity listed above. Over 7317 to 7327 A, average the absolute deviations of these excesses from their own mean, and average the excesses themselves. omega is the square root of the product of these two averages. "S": 0.31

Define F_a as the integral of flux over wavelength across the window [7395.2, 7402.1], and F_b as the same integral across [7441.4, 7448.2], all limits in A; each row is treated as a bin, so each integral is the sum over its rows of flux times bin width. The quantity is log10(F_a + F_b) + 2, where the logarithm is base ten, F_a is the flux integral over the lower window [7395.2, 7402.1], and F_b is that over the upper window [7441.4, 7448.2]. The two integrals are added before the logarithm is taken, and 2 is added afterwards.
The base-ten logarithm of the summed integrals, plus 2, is 4.20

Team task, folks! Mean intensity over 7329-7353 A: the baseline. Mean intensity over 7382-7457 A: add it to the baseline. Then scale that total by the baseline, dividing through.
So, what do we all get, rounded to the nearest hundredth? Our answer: 2.00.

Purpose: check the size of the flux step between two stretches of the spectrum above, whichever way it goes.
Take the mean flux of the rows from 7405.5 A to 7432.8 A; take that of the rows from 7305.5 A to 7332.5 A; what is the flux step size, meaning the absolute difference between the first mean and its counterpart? 0.31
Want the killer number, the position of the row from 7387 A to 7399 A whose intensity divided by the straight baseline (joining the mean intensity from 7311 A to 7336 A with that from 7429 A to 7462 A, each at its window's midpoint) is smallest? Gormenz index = 7387.58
